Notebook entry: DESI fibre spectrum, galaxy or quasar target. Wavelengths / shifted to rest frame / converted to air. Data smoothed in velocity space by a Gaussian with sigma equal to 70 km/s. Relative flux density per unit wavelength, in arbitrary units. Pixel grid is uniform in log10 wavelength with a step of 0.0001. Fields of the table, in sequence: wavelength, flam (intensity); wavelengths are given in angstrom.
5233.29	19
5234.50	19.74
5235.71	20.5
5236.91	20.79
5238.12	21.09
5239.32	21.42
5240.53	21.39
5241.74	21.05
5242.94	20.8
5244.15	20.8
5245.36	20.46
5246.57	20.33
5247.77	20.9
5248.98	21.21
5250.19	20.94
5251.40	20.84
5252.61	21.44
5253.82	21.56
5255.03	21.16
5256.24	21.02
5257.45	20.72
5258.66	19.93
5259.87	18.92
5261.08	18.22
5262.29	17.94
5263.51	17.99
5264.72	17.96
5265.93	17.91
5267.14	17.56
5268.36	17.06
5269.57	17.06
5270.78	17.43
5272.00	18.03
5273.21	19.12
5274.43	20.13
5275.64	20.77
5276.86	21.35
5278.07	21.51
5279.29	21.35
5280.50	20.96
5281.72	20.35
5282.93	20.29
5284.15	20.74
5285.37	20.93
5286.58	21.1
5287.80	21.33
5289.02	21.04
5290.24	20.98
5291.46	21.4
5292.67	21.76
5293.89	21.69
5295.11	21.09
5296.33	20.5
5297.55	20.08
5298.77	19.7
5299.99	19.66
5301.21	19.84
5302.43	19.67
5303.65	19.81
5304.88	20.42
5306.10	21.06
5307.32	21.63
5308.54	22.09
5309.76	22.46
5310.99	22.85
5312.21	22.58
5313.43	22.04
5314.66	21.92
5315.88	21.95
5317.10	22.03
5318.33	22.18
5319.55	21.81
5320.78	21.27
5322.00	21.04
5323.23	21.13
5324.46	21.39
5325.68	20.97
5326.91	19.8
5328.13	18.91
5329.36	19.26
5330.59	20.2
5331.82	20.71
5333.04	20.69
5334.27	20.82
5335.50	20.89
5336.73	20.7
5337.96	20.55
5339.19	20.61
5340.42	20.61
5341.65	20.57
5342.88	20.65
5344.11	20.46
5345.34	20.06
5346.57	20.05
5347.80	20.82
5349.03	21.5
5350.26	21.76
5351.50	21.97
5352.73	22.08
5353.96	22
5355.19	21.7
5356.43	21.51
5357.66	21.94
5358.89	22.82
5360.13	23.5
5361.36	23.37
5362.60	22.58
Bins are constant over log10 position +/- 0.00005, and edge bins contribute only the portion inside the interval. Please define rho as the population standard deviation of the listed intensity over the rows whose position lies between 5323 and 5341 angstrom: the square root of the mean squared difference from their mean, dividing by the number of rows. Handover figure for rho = 0.7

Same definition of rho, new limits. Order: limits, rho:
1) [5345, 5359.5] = 0.8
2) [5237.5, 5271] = 1.6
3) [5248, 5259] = 0.5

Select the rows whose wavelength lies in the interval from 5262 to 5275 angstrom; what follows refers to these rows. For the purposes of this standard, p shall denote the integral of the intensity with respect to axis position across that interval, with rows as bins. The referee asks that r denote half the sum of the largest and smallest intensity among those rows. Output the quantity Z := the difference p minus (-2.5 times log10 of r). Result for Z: 237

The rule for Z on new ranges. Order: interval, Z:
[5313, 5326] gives 284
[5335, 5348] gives 270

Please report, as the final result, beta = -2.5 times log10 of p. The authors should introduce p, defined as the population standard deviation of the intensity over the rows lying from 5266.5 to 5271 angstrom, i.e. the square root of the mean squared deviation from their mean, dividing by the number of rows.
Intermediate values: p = 0.22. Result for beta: 1.6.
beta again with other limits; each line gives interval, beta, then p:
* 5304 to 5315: 0.4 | 0.72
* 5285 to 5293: 1.4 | 0.27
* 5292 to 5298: 0.5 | 0.66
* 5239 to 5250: 1.1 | 0.36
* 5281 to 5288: 1.1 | 0.38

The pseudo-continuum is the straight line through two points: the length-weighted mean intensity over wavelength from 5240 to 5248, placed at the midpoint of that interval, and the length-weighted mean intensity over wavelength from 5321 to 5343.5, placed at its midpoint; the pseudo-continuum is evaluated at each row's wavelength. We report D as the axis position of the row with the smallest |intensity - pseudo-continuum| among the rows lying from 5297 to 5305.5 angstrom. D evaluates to 5304.88 angstrom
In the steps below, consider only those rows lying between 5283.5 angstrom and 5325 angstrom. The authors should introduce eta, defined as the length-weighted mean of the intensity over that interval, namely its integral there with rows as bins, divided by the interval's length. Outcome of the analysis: 21.21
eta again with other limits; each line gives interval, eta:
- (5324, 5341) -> 20.43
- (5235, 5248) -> 20.86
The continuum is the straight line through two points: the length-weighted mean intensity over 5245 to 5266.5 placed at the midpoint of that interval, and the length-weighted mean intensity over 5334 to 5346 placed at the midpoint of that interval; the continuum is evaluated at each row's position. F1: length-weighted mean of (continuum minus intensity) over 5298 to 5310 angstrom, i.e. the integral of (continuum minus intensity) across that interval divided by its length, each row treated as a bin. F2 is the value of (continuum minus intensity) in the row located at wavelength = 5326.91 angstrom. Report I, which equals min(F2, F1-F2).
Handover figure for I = -0.9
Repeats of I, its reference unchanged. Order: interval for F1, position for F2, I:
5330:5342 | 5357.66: -1.2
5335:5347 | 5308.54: -1.7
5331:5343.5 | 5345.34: -0.7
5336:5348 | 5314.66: -1.5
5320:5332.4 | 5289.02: -0.8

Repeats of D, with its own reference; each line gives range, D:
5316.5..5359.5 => 5337.96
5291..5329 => 5296.33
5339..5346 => 5344.11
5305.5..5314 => 5306.10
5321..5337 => 5333.04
